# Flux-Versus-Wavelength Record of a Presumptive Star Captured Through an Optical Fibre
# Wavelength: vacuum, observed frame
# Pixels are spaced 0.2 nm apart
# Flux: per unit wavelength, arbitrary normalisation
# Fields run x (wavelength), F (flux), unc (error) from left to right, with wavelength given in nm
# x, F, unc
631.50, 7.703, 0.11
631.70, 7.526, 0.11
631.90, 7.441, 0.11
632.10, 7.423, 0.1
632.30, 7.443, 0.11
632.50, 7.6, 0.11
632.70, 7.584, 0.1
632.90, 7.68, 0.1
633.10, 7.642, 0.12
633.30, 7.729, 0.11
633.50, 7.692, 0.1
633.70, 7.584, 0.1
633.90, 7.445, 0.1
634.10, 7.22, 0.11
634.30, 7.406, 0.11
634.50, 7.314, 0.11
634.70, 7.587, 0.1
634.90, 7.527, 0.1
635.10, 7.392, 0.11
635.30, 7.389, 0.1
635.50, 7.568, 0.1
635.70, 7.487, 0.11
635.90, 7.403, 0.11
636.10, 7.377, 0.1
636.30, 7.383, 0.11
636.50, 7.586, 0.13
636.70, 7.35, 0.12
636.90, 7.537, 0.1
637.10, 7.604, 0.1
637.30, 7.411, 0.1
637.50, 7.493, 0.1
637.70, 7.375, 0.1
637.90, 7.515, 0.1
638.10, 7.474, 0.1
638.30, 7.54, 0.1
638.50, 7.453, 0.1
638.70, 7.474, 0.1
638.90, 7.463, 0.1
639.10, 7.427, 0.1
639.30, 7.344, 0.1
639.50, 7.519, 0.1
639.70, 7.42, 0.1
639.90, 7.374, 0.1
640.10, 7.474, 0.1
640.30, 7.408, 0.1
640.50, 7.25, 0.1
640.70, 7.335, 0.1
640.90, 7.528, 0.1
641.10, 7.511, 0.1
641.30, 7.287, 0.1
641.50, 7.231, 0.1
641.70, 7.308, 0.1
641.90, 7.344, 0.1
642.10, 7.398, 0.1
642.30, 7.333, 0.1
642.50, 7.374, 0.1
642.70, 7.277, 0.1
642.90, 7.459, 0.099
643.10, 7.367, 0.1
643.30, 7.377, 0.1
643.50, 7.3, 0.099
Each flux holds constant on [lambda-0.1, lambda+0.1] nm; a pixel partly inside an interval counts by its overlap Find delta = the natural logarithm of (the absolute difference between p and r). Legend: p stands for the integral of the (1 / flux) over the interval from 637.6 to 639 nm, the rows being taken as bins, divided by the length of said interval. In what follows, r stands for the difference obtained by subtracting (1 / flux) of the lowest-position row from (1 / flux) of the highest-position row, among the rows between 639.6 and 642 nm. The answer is -2.02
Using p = 0.134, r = 0.0014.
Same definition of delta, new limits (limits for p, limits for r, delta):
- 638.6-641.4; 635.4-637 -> -2.01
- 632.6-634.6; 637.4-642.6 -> -2.03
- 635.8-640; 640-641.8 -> -2.03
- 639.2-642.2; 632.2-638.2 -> -1.99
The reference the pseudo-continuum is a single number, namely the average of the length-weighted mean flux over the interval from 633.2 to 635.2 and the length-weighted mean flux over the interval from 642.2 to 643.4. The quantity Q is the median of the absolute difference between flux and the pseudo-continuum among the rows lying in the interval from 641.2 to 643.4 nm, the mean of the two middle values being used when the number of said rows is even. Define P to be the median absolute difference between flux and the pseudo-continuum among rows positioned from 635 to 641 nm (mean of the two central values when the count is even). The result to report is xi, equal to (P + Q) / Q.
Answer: 1.6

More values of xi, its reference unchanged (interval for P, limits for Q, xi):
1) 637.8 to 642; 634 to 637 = 2.1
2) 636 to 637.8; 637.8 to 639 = 2.4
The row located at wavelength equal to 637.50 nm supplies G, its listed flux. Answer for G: 7.493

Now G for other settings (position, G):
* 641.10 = 7.511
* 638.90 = 7.463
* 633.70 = 7.584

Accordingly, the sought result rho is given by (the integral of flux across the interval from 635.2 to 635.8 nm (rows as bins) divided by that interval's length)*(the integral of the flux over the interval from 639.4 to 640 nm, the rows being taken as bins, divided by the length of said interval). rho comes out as 55.6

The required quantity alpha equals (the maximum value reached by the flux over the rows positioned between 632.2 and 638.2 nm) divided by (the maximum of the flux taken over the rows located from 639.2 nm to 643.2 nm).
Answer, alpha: 1.03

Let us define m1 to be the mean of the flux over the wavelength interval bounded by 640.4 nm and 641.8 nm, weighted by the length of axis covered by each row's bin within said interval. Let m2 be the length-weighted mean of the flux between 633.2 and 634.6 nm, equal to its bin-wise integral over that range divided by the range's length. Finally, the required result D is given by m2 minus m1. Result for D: 0.13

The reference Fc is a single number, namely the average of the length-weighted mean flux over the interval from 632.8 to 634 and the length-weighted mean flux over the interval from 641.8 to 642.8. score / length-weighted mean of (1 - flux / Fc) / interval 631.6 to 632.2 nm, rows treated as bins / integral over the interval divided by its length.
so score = 0.003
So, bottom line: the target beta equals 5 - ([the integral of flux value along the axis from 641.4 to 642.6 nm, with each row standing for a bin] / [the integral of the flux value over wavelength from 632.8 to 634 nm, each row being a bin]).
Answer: 4.04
